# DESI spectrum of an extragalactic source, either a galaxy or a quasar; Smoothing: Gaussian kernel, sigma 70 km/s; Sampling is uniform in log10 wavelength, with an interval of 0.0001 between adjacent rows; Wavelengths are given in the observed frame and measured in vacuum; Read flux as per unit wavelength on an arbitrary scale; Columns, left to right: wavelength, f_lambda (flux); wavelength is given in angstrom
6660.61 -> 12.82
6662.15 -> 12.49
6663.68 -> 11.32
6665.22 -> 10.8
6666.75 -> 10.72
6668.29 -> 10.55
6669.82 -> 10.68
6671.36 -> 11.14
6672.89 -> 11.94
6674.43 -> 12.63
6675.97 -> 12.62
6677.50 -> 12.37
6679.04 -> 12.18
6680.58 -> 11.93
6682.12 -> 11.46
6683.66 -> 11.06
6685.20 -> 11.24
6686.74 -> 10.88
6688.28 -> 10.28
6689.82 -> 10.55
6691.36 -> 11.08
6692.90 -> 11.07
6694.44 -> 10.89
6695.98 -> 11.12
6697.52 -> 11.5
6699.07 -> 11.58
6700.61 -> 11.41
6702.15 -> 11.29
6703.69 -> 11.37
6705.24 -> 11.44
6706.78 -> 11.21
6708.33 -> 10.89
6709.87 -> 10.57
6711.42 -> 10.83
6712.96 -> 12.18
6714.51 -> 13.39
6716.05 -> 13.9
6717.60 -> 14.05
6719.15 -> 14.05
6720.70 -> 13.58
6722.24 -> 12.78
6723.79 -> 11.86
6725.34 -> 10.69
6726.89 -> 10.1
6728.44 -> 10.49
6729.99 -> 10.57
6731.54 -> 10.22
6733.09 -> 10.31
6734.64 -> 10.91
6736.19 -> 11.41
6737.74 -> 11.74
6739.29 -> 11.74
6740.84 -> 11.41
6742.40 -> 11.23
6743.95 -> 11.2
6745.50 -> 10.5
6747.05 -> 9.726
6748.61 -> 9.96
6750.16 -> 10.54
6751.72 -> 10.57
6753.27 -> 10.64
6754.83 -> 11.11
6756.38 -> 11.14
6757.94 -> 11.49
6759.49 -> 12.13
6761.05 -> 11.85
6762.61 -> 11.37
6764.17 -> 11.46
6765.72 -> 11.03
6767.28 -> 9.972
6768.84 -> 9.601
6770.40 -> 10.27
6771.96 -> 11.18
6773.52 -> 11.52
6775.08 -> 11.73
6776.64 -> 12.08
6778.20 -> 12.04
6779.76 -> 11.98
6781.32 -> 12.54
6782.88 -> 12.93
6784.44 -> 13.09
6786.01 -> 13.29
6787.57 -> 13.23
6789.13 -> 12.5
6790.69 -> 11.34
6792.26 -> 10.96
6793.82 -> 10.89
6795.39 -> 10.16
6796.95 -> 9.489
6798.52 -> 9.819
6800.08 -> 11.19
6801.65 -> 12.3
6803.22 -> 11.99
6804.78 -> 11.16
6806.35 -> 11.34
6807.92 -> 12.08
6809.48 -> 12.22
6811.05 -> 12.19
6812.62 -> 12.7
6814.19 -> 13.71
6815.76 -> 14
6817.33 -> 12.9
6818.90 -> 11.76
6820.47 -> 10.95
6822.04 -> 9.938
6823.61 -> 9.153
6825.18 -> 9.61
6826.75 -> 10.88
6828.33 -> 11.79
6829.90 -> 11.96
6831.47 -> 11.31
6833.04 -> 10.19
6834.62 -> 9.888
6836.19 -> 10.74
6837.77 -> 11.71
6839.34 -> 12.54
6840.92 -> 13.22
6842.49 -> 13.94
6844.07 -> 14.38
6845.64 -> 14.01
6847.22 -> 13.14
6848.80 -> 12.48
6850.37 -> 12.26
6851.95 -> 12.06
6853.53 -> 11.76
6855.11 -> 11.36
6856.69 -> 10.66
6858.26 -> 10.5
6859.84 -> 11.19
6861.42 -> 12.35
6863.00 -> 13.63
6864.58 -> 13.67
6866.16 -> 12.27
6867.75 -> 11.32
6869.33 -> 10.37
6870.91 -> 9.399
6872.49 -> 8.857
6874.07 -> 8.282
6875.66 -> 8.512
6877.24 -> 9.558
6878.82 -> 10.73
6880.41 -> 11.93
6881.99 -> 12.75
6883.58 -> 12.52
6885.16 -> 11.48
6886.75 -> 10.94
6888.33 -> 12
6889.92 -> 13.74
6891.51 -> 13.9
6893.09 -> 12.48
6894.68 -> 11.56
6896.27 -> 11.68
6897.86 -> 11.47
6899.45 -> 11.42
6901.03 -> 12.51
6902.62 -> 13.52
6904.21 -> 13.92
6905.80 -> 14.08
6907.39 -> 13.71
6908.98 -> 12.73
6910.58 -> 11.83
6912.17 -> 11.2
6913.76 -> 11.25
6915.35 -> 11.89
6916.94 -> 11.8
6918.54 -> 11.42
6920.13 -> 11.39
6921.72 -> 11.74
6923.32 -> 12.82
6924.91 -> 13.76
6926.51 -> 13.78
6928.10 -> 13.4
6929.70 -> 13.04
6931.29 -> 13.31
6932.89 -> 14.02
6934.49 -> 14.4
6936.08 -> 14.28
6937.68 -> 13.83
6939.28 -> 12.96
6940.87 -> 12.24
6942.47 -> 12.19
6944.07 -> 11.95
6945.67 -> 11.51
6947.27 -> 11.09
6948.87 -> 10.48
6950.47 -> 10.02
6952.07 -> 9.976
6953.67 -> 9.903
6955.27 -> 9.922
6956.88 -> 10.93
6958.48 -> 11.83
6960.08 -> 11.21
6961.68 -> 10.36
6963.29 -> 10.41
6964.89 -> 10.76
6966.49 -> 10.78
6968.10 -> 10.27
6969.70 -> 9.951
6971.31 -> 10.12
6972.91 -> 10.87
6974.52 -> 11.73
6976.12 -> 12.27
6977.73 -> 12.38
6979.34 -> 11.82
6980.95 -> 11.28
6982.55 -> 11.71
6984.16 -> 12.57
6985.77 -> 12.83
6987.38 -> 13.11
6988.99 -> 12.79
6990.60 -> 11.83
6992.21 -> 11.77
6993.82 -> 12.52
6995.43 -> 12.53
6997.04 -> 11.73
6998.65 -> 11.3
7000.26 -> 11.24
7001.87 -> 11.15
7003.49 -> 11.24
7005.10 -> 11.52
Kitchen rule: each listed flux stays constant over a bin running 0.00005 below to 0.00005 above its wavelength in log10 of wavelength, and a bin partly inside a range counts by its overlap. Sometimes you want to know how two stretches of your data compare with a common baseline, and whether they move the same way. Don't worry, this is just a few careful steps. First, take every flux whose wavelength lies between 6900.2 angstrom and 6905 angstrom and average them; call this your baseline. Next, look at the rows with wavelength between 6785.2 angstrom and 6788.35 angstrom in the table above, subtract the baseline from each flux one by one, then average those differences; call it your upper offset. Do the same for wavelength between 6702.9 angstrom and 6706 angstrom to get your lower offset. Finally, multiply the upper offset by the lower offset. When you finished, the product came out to 0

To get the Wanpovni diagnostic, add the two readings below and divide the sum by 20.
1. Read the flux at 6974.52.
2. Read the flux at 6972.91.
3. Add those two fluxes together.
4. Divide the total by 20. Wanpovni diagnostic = 1.13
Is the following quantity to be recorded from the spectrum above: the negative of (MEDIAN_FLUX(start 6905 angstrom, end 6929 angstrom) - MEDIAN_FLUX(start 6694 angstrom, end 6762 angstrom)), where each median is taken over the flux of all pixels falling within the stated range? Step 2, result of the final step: -0.67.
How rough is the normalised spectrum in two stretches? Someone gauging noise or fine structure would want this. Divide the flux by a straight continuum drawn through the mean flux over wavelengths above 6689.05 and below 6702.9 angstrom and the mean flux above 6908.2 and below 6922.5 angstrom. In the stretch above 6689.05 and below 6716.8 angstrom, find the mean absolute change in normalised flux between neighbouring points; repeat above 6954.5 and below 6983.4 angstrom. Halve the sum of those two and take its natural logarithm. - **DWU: -3.29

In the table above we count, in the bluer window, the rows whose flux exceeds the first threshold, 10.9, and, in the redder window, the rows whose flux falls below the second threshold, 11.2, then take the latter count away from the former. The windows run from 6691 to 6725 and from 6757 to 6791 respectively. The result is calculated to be 13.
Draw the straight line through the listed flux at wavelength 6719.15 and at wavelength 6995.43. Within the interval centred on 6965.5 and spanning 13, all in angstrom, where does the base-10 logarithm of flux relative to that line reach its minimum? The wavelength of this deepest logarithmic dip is 6969.70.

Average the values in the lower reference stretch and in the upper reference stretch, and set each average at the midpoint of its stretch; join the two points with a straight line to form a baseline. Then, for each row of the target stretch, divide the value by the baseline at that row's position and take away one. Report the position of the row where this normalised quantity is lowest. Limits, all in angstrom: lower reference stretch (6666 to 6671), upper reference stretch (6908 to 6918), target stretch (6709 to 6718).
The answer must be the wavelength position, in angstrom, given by 6709.87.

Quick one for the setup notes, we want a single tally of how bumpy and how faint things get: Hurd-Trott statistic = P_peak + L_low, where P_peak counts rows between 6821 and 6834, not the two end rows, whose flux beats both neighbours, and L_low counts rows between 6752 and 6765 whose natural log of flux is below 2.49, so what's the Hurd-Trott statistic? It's 8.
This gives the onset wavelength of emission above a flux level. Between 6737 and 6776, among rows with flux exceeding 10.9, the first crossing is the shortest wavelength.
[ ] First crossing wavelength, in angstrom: 6737.74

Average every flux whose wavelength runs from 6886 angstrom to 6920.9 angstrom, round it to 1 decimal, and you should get 12.3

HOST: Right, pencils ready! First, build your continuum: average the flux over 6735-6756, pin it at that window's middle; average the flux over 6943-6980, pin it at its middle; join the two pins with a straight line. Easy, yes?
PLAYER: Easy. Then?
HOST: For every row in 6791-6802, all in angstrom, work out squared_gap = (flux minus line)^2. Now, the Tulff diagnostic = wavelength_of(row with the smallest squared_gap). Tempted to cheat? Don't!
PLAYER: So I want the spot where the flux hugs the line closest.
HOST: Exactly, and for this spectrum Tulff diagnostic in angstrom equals 6793.82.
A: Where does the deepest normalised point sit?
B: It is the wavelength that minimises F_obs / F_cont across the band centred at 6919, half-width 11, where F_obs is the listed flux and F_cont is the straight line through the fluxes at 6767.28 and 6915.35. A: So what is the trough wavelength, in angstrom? 6912.17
